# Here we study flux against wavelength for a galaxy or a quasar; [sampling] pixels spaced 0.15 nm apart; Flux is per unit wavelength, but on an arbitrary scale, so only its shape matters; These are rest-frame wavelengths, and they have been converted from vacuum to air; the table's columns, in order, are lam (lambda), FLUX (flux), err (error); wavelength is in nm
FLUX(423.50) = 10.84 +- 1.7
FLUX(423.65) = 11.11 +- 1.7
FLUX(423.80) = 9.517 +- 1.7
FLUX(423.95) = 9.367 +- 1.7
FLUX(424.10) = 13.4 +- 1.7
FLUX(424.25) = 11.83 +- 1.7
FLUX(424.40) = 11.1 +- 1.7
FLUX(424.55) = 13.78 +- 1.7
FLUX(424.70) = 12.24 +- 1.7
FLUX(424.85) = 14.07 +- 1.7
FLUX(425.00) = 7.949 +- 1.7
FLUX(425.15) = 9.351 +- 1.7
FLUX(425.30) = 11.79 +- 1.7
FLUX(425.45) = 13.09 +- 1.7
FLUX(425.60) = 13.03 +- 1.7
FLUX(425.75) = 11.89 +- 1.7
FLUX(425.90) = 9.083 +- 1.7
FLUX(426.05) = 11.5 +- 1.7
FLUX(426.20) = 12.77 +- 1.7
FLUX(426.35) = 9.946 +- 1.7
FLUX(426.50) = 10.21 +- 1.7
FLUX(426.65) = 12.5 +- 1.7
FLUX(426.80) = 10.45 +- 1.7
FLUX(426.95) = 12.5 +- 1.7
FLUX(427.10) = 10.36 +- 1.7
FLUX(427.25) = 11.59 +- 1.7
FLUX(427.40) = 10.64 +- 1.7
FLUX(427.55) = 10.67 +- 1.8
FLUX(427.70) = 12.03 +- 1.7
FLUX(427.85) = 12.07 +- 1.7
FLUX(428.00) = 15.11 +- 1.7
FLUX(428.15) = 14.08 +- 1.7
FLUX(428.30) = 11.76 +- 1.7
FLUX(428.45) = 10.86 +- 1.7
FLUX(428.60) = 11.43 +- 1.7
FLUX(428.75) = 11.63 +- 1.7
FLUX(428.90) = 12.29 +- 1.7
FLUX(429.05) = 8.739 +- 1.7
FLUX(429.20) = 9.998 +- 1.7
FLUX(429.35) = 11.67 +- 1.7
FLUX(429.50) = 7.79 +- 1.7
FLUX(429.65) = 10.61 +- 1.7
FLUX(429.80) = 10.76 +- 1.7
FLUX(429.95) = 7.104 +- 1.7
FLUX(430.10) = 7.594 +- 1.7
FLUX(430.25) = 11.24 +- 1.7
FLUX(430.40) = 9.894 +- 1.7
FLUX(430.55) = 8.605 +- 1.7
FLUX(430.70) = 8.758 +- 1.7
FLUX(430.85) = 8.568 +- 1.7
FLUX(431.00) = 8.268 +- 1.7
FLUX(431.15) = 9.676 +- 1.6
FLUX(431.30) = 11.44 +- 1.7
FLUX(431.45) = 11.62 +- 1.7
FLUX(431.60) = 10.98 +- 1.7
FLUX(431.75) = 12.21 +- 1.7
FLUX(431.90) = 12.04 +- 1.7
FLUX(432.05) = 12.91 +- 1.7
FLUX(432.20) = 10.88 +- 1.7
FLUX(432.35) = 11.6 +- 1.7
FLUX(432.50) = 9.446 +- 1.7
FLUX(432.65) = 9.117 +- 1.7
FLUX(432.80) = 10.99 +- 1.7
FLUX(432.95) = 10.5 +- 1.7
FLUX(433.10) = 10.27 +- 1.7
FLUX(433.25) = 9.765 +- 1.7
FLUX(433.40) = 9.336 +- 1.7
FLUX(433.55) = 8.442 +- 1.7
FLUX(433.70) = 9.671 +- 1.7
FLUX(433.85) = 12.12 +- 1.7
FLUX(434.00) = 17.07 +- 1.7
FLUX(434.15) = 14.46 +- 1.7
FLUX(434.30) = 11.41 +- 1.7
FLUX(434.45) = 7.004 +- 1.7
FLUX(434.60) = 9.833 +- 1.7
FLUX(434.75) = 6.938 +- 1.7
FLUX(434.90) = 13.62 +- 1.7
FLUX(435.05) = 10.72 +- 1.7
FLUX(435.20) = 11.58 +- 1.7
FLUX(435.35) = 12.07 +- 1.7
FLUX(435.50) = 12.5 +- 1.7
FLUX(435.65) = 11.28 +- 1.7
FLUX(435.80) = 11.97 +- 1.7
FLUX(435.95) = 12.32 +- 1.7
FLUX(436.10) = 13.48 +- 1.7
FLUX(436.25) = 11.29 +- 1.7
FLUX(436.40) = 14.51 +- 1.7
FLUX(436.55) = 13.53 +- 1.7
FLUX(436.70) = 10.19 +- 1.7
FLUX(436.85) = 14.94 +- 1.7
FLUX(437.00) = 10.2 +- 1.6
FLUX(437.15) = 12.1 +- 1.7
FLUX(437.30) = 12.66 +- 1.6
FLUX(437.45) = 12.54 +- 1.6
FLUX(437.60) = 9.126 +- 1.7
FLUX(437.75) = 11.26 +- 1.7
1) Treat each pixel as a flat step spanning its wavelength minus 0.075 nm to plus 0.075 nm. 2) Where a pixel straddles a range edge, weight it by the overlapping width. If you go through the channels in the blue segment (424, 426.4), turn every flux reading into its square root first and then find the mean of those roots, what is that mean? 3.41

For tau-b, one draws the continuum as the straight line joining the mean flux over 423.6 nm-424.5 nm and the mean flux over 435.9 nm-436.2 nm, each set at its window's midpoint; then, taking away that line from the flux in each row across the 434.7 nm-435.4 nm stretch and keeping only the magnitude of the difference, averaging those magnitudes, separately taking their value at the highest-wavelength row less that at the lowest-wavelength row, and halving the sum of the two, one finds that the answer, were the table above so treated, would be -1.5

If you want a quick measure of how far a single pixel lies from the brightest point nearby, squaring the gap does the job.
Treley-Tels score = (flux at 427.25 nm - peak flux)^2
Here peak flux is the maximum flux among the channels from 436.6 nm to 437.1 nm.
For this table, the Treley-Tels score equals 11.2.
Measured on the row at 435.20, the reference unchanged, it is 11.3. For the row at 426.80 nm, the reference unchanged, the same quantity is 20.2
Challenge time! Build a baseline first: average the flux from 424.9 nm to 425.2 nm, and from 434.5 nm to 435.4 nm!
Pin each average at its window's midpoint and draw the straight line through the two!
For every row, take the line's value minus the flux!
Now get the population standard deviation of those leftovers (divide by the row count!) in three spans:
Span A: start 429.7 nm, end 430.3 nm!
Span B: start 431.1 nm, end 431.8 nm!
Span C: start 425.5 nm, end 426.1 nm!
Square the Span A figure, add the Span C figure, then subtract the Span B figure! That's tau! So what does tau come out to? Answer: 4.0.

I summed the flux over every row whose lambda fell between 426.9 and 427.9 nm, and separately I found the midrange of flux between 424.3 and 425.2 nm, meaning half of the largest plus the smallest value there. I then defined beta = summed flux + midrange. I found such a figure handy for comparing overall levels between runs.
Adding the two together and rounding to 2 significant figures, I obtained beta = 91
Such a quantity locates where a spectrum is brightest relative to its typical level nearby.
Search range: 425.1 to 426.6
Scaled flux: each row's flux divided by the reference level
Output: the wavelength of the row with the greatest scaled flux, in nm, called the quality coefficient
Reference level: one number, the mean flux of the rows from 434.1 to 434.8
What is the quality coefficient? 425.45 nm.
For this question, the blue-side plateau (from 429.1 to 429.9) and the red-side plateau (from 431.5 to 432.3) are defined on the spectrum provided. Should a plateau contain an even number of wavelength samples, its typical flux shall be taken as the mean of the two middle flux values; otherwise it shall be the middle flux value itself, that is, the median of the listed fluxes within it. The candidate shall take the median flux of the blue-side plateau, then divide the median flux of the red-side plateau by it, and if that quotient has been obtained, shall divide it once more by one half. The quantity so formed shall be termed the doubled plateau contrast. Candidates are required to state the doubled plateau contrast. 2.27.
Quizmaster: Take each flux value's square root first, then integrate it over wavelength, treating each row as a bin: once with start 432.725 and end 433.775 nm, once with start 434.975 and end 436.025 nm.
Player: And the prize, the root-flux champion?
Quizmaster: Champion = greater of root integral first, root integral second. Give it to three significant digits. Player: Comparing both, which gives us 3.60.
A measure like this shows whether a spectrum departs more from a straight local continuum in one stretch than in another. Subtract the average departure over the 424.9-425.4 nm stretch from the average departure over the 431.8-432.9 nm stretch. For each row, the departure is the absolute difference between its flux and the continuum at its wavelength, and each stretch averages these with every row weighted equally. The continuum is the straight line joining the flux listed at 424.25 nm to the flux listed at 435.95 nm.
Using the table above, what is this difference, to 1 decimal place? -0.8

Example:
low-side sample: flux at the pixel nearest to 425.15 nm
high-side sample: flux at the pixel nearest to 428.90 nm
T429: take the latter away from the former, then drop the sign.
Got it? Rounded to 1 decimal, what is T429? 2.9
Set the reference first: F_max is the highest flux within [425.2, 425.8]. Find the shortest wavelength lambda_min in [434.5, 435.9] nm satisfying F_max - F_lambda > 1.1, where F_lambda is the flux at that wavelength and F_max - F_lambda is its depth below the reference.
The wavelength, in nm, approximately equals 434.60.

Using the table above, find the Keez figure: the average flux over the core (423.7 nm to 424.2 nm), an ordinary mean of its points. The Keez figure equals 10.8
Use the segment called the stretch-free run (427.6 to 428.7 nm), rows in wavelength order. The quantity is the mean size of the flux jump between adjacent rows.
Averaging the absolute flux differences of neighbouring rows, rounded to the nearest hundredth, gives 1.32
